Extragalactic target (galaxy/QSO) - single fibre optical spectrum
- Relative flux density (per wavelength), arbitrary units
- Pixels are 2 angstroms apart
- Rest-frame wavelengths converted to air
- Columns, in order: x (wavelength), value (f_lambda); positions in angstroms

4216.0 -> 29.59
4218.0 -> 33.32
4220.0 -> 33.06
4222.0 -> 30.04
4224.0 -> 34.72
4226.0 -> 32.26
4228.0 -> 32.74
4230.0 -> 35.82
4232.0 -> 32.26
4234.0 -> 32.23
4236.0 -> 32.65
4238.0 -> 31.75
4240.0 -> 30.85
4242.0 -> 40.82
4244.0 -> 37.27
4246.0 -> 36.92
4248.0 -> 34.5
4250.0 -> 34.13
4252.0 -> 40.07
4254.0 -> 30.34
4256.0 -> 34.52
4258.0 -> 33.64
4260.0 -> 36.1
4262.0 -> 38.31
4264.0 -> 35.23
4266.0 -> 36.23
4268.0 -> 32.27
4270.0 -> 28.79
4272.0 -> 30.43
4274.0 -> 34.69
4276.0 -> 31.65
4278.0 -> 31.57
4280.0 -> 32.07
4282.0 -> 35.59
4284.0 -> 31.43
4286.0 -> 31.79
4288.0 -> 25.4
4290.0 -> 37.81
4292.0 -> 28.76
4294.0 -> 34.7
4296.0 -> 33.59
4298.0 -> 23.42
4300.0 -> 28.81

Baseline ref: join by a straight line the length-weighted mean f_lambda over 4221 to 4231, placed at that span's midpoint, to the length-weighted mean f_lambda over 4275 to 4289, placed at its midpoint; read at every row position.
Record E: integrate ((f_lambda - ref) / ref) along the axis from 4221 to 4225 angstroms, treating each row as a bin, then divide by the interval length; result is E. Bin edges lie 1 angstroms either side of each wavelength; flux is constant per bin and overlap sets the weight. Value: -0.02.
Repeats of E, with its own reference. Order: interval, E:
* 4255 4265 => 0.11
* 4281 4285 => 0.07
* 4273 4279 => 0.03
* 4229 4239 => 0.00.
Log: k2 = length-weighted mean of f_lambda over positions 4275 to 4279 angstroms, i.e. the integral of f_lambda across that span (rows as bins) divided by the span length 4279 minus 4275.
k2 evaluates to 31.6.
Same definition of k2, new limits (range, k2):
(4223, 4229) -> 33.2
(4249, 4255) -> 34.8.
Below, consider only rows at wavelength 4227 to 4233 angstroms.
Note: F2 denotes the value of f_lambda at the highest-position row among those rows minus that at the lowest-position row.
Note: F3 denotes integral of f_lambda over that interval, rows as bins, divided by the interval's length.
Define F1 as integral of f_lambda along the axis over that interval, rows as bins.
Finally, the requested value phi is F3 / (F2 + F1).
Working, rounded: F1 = 202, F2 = -0.5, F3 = 33.6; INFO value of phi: 0.167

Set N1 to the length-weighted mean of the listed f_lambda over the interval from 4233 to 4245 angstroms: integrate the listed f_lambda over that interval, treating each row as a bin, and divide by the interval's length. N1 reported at 34.3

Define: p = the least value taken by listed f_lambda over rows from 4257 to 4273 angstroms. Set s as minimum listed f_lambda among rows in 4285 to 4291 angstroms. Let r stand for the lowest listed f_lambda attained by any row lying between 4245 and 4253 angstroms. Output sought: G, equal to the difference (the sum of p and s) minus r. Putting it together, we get 20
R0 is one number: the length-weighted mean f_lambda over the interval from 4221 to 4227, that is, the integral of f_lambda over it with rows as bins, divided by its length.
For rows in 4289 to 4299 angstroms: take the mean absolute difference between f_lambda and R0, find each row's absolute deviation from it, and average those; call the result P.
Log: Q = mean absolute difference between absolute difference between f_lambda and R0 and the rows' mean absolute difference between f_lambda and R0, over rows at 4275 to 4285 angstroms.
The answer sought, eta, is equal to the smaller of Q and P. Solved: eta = 0.8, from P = 2.3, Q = 0.8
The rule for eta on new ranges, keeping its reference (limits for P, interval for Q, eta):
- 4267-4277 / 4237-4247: 1.1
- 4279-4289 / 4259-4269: 1.5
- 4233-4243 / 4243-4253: 1.8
